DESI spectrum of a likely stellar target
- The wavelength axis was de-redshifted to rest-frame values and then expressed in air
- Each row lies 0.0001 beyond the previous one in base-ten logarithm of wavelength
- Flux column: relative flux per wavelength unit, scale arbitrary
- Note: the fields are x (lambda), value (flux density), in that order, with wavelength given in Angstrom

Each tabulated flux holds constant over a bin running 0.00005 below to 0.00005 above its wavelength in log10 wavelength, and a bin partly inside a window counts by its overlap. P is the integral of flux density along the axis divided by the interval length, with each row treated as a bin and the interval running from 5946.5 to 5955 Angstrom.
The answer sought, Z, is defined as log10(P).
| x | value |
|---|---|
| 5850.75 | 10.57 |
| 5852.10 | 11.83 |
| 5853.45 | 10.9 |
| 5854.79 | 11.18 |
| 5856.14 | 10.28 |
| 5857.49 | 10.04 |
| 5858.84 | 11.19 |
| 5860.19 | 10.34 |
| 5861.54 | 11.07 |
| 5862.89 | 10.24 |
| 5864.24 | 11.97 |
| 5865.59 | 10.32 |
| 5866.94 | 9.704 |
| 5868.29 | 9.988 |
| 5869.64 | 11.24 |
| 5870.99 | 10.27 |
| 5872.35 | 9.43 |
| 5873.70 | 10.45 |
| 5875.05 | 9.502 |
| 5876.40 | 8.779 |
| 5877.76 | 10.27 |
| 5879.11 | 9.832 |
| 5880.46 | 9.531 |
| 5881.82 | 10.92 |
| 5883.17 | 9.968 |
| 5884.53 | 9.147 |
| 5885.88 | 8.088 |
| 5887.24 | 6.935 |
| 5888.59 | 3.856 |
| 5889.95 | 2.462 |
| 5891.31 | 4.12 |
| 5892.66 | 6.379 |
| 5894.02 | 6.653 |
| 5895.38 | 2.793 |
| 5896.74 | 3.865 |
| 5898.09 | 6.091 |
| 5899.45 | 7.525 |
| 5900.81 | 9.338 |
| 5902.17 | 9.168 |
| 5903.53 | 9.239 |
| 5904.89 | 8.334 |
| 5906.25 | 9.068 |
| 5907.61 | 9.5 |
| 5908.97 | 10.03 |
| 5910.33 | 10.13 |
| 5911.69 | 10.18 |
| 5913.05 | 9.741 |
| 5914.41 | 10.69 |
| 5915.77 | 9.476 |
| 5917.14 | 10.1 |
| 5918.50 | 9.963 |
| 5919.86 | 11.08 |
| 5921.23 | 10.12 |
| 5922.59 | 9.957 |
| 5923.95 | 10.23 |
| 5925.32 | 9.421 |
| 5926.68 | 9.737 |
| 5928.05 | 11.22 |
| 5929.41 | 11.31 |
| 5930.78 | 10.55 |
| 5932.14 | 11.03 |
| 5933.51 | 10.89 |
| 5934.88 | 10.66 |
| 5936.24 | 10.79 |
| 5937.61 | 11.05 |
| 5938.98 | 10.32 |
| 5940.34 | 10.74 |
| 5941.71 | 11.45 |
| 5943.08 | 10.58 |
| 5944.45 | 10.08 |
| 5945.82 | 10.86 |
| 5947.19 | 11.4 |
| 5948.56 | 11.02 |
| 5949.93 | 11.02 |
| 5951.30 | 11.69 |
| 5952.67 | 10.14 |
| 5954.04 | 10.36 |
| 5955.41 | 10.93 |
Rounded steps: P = 10.9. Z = 1.04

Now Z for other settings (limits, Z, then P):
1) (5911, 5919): 1.00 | 10.0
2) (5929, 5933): 1.04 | 10.9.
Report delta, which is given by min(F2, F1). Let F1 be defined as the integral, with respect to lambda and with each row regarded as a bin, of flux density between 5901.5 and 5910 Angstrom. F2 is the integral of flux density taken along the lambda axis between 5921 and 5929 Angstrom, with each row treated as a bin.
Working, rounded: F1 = 78.7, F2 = 81.3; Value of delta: 79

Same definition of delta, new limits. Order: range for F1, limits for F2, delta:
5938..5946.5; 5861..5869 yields 84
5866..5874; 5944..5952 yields 81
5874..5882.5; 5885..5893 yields 43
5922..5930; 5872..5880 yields 78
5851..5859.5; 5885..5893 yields 43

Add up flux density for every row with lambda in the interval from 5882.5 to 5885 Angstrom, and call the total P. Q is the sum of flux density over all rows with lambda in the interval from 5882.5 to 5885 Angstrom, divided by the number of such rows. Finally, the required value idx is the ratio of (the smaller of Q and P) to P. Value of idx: 0.50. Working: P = 19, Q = 9.6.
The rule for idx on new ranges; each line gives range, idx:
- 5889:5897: 0.17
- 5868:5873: 0.25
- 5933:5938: 0.25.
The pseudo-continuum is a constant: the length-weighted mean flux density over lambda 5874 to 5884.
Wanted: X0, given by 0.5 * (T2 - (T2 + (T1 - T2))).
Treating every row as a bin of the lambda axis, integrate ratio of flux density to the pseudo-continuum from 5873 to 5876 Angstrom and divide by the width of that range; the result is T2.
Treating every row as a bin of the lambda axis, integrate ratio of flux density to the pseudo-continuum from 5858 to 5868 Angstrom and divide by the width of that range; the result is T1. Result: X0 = -0.04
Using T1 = 1.08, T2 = 1.00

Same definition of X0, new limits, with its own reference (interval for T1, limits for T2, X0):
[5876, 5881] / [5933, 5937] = 0.06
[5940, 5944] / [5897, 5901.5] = -0.18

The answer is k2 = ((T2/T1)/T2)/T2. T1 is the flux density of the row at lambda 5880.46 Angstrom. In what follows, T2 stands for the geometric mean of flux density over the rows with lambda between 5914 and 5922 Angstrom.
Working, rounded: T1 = 9.531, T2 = 10.2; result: 0.0103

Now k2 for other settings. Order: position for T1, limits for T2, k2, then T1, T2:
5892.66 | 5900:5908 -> 0.0172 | 6.379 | 9.1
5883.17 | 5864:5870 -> 0.0095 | 9.968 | 10.6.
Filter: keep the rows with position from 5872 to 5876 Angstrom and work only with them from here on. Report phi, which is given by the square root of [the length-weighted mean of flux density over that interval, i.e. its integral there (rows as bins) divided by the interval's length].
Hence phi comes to 3.13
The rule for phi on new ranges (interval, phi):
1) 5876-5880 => 3.11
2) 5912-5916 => 3.17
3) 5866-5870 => 3.20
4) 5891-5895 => 2.38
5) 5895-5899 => 2.13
